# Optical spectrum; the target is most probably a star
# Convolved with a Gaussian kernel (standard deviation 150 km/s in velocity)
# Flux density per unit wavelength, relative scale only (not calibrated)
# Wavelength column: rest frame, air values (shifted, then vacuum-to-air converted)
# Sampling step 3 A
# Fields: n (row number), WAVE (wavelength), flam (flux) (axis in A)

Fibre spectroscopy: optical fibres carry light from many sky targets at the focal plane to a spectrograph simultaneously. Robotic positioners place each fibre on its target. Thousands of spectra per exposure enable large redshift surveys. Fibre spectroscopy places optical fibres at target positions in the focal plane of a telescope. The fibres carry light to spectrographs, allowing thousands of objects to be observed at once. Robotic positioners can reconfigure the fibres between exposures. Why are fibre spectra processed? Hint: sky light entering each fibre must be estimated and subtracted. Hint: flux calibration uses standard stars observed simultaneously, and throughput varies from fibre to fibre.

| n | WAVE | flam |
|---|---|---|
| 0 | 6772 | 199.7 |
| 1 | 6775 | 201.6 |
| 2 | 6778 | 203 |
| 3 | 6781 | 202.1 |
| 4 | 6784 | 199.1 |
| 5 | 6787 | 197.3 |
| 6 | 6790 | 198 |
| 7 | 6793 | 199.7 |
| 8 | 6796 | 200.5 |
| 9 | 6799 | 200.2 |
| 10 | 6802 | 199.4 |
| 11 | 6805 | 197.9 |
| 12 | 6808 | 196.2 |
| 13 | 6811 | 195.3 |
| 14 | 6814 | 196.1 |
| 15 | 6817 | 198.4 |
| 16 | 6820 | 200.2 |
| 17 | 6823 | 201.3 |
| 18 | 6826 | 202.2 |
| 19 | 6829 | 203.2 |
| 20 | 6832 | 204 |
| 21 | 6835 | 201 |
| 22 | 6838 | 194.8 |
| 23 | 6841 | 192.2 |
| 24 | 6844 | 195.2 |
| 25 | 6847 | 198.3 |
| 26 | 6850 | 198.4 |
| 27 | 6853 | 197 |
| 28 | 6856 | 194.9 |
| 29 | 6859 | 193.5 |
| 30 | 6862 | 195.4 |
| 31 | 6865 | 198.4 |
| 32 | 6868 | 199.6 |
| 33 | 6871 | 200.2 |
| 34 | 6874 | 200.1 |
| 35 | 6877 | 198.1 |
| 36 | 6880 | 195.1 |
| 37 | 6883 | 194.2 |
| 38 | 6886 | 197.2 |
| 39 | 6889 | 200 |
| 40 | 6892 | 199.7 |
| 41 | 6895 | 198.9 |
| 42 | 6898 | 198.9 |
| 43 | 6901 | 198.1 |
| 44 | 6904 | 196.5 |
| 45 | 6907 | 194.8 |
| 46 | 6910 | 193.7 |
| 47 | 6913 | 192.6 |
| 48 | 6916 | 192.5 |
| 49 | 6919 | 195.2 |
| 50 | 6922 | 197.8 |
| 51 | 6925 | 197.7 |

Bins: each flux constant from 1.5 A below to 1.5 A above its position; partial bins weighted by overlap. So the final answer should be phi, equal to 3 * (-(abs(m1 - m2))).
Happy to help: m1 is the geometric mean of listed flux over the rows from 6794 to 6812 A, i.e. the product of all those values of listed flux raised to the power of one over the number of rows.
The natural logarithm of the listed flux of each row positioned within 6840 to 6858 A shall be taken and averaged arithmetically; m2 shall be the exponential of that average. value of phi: -7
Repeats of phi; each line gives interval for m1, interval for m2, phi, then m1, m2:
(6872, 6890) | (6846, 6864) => -4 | 197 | 196.2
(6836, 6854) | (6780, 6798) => -10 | 196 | 199.4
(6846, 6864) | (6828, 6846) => -6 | 196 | 198.3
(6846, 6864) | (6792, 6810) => -8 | 196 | 199.0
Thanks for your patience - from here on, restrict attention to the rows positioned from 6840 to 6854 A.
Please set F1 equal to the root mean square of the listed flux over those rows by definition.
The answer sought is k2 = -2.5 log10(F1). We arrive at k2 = -5.73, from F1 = 196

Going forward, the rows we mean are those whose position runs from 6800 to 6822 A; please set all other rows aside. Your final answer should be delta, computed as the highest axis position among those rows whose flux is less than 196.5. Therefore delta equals 6814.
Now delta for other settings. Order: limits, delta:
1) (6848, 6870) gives 6862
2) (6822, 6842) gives 6841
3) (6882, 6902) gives 6883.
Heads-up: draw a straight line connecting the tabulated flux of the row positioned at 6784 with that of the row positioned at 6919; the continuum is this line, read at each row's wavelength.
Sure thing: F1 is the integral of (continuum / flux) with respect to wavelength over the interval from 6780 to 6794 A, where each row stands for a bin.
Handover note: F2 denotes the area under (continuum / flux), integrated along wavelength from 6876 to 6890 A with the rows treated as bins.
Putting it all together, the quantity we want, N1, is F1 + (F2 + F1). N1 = 42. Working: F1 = 14.0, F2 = 14.0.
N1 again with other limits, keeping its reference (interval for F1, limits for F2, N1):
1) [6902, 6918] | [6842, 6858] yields 48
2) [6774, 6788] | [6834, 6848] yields 42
